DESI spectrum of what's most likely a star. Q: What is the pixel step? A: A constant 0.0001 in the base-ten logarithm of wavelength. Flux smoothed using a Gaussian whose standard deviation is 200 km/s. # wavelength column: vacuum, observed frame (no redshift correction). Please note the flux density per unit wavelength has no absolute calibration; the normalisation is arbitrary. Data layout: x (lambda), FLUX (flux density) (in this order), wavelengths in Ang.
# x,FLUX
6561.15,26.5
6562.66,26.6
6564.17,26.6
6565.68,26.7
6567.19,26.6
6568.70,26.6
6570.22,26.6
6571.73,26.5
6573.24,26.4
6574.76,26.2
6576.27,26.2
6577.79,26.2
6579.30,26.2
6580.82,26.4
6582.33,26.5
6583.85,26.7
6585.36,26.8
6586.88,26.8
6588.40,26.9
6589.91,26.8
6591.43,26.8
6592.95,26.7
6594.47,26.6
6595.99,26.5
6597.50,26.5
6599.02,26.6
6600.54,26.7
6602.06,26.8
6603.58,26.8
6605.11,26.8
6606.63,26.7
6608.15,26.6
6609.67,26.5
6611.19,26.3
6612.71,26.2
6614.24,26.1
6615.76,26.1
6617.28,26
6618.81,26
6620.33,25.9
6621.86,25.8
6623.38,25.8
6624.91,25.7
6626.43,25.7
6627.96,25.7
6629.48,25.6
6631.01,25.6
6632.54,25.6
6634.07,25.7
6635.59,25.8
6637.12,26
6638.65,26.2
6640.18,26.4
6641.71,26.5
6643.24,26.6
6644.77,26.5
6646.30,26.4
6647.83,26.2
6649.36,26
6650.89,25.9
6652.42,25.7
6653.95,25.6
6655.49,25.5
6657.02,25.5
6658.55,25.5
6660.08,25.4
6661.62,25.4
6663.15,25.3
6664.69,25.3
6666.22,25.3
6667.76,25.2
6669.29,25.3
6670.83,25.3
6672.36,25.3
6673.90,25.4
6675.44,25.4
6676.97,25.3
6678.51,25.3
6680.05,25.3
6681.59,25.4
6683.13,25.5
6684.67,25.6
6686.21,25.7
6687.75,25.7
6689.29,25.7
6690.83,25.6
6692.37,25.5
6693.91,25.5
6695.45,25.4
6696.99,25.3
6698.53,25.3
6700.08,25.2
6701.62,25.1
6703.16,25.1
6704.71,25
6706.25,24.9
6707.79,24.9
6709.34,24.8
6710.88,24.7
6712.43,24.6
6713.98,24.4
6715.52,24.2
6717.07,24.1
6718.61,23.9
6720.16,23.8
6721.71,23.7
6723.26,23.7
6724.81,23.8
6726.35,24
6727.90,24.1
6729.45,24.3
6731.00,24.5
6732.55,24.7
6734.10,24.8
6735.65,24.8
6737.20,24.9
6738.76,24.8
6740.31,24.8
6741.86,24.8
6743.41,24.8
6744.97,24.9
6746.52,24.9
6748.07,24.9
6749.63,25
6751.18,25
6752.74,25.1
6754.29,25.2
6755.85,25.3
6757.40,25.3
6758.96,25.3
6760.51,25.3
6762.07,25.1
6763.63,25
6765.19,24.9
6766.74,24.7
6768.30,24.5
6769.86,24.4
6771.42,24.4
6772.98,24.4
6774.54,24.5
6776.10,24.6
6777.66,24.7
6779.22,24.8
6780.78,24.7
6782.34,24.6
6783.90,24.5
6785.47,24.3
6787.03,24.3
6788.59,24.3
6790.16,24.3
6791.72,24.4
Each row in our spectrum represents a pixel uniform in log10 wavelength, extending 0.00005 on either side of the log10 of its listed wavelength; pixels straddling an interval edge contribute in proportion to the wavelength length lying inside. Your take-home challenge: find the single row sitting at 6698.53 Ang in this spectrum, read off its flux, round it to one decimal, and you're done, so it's 25.3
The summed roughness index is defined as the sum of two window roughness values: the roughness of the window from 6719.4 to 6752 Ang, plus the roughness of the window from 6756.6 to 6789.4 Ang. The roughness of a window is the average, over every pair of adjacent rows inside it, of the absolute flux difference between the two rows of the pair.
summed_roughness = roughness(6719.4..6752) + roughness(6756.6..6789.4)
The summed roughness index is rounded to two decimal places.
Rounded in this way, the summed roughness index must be 0.17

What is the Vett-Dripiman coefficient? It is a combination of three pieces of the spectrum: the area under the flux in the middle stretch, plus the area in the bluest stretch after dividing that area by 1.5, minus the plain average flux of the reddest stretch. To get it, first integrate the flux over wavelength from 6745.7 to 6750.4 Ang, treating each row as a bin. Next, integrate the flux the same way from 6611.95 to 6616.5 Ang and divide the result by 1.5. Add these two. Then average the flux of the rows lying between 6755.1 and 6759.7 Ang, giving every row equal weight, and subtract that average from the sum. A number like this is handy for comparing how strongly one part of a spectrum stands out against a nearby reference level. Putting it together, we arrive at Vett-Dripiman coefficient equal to 171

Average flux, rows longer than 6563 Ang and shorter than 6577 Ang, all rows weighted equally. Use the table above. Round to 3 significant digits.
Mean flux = 26.5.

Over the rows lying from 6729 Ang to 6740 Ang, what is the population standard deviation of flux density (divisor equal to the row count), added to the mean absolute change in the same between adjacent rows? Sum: 0.31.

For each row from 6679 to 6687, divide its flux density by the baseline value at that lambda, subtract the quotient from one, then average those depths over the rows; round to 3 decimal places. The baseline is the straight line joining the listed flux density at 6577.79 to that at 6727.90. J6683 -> -0.031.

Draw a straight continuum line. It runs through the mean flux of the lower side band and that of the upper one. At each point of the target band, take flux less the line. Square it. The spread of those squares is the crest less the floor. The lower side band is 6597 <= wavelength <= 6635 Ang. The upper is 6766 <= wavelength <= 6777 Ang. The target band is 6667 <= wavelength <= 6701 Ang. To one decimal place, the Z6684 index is 0.2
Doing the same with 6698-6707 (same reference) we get 0.1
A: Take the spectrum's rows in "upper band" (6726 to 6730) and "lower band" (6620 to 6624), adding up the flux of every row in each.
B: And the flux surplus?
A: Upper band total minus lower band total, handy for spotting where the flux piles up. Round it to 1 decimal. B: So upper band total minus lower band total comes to -5.1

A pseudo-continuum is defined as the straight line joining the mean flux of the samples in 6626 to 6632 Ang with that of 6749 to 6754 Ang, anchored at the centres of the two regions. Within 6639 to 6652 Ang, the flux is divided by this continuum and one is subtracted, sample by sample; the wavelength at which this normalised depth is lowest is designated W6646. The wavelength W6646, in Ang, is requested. 6650.89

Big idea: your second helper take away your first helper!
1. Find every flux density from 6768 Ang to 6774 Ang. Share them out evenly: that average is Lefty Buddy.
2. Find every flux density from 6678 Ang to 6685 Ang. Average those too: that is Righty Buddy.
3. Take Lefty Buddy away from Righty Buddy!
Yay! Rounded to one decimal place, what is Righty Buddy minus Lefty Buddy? 1.0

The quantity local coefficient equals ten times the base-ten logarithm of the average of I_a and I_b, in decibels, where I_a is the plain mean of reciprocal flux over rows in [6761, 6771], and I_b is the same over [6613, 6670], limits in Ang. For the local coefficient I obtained -14.03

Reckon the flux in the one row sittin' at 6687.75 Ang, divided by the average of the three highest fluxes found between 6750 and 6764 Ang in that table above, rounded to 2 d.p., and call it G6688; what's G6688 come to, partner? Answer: 1.02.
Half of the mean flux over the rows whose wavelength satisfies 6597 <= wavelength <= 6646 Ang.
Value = 13.1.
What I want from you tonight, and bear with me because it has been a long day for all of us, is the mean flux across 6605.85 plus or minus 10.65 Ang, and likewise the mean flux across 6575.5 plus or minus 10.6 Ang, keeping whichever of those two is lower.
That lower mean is 26.5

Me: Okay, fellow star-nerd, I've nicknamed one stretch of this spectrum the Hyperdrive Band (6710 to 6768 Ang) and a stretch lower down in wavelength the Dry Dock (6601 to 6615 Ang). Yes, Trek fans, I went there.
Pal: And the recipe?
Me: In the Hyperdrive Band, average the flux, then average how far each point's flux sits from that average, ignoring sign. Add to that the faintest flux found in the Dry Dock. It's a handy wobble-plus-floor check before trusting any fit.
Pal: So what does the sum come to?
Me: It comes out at 26.5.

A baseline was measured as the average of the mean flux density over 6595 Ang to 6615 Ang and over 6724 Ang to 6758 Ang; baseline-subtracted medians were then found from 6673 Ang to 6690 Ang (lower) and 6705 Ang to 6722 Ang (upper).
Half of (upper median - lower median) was -0.50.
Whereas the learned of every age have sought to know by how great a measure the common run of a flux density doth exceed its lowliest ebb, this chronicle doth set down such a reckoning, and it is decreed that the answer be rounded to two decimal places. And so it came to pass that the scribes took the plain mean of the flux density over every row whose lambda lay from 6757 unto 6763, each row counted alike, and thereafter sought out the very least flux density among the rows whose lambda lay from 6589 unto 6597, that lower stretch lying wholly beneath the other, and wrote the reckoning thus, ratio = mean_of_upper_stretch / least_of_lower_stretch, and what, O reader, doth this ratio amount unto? 0.95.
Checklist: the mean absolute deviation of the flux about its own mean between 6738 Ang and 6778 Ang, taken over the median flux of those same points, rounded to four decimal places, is 0.0094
